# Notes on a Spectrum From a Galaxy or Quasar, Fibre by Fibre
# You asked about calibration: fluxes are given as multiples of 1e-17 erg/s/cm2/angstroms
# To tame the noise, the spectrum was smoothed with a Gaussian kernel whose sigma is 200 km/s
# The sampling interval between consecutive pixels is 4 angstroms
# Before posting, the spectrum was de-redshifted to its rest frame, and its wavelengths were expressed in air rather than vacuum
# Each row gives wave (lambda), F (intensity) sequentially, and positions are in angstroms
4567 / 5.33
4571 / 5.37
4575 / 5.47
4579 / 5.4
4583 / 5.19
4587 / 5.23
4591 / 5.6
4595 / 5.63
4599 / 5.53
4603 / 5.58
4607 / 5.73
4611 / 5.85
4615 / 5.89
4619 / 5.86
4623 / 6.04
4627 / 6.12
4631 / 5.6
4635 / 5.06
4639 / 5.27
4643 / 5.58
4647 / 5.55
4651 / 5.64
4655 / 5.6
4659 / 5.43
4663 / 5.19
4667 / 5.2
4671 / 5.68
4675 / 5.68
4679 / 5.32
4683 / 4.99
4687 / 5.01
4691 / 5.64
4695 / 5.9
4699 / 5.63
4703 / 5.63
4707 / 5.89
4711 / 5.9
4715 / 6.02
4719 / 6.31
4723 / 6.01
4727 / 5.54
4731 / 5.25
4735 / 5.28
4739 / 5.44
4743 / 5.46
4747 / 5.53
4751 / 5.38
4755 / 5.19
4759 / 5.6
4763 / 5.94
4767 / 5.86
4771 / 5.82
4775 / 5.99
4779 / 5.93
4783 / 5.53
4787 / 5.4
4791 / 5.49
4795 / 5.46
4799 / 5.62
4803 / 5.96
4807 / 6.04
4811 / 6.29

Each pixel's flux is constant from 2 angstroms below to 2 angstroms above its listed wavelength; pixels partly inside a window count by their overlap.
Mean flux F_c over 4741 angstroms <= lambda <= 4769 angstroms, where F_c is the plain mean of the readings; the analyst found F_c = 5.57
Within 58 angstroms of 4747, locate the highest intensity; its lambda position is 4719 angstroms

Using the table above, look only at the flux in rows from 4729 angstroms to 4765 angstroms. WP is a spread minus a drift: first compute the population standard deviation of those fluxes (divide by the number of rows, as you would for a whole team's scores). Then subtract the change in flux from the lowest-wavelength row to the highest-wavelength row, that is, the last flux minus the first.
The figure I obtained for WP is -0.5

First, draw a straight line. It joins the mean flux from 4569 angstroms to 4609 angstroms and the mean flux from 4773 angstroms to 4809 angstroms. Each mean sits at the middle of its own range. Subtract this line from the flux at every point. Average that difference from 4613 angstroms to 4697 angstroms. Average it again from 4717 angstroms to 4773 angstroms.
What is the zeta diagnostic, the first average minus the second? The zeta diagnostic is 0.028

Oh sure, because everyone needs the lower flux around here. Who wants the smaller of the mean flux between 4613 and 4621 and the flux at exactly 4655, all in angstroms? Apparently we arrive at 5.60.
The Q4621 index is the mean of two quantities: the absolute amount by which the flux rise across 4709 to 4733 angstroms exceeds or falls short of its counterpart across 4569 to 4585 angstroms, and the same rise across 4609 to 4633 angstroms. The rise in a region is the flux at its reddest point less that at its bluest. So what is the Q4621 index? 0.11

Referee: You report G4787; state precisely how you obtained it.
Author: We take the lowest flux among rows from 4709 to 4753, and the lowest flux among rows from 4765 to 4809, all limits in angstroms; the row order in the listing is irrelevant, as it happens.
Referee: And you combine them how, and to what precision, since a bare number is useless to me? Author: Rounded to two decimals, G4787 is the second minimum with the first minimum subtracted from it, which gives 0.15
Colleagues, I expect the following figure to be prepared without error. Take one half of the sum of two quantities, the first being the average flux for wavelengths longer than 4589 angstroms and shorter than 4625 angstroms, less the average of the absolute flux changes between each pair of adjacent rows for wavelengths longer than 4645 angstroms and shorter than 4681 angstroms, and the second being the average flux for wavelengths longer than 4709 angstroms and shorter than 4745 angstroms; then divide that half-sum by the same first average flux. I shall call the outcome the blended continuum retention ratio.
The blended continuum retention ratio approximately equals 0.980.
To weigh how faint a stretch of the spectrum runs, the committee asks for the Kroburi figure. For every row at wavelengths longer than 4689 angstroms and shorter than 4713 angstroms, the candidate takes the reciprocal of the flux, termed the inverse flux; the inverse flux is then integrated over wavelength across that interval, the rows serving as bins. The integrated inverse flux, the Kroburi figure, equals 4.2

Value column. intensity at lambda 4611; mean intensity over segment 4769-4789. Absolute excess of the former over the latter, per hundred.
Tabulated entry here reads 0.0012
